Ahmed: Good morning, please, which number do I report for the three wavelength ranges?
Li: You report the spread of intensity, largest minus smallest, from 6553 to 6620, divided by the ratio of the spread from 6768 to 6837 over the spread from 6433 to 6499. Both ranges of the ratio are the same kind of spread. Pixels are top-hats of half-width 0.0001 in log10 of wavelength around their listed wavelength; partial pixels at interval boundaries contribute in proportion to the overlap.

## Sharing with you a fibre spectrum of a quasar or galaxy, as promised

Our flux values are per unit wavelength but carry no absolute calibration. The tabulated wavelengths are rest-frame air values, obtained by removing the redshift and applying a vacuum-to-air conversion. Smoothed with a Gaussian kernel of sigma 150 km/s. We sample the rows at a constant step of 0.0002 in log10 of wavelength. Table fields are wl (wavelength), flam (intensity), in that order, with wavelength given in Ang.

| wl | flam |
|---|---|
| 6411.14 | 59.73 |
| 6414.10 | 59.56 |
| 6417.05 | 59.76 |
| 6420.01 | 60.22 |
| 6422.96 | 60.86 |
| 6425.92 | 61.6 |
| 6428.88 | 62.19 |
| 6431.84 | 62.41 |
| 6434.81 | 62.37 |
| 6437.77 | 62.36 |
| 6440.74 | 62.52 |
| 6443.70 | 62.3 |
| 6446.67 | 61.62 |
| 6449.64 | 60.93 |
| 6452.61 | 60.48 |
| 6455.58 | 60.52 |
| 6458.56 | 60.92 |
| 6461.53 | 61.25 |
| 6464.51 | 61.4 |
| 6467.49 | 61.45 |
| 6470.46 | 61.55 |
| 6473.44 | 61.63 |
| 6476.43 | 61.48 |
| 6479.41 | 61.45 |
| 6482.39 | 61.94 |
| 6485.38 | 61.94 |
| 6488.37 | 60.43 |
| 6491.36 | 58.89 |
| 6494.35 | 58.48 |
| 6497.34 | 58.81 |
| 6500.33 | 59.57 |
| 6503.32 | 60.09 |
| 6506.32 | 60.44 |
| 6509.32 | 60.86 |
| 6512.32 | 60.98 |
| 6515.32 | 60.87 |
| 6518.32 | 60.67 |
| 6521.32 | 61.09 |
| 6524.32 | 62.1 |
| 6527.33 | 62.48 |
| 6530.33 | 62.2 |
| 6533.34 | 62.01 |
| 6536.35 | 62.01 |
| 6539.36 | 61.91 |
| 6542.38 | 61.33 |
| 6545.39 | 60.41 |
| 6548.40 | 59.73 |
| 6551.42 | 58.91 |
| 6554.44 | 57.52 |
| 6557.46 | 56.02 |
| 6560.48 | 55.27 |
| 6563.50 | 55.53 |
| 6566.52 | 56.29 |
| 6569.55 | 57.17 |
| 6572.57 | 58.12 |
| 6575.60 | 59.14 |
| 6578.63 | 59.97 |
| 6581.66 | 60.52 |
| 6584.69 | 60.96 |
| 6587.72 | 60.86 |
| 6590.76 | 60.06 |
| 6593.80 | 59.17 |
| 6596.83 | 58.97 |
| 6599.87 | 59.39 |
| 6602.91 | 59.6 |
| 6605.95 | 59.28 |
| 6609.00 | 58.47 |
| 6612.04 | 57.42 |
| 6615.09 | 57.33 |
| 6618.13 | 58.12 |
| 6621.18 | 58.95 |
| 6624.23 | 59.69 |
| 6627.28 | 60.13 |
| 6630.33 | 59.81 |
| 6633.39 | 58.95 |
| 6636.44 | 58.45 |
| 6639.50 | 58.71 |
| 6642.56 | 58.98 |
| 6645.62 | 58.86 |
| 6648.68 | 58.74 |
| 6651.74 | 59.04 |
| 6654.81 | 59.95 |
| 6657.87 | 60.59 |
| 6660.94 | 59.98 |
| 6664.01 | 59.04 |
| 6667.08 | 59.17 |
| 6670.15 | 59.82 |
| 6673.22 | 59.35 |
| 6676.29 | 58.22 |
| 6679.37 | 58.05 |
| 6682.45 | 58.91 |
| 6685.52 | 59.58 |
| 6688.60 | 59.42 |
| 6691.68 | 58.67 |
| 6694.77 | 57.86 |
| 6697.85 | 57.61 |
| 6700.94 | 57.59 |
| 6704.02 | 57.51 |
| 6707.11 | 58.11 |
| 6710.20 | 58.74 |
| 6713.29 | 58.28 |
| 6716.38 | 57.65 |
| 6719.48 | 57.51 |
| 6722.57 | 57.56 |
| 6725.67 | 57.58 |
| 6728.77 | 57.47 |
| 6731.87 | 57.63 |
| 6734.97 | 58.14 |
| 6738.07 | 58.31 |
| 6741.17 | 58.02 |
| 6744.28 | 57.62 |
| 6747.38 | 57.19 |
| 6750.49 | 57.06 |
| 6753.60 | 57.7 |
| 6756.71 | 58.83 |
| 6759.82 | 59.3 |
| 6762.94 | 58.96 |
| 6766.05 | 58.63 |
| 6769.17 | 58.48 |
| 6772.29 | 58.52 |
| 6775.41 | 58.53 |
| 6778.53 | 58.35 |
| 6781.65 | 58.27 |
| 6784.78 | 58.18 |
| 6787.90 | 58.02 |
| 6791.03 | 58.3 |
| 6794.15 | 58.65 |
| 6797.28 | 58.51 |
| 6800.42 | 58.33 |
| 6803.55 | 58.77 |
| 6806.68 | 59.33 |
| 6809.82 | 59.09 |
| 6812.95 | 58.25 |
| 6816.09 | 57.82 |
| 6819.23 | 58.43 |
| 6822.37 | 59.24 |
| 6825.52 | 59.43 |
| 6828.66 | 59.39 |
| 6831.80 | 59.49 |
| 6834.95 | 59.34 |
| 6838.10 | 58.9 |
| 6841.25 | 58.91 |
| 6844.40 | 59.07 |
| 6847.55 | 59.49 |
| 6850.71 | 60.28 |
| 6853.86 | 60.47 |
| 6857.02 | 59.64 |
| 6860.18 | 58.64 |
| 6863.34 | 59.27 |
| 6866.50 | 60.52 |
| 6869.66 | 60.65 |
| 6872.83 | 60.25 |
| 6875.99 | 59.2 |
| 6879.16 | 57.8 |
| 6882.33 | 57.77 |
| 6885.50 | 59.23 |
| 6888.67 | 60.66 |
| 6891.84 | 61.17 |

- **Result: 14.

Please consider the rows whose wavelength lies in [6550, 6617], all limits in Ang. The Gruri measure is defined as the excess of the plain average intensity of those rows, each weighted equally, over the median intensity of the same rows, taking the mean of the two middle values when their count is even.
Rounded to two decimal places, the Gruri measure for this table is -0.49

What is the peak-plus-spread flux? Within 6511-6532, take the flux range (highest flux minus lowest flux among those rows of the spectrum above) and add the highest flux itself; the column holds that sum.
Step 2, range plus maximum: 64.3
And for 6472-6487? 62.4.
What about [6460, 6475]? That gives 62.0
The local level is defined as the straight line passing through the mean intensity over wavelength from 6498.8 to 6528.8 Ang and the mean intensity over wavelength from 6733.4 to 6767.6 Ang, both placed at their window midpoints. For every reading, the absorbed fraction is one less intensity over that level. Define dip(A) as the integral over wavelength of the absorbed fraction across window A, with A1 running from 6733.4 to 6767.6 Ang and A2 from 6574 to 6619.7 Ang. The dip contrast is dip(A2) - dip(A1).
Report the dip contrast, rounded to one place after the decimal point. 0.5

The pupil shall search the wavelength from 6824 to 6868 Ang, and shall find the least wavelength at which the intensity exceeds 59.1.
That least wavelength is 6825.52 Ang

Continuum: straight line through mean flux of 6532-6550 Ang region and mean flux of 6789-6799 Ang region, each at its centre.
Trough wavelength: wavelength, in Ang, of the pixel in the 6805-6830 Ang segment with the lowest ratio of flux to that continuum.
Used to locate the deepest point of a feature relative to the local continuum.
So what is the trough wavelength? 6816.09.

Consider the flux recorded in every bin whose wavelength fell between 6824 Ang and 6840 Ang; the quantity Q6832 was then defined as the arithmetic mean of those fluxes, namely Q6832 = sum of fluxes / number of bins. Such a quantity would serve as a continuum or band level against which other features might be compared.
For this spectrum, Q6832 59.3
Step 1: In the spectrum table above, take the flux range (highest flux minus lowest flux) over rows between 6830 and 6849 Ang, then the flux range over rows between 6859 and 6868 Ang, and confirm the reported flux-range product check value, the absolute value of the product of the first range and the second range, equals 1.1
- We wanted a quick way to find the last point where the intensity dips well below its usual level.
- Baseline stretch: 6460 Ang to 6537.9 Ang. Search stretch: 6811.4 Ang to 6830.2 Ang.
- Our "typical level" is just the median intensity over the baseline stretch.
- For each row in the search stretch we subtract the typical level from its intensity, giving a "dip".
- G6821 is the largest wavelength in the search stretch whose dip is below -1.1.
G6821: 6828.66 Ang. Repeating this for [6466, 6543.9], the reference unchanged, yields 6503.32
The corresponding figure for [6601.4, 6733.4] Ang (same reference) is 6731.87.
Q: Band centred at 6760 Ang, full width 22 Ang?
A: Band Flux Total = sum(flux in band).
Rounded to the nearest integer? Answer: 409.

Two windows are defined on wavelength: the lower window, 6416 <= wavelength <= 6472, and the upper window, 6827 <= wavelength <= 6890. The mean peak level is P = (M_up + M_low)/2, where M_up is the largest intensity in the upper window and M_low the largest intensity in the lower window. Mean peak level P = 61.6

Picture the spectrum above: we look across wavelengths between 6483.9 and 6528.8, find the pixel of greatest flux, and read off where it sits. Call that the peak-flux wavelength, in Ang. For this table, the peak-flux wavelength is 6527.33 Ang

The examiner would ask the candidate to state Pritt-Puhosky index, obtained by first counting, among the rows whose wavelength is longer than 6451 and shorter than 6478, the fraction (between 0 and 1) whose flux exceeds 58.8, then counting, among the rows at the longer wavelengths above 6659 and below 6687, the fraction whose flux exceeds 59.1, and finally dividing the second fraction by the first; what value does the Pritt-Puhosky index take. 0.56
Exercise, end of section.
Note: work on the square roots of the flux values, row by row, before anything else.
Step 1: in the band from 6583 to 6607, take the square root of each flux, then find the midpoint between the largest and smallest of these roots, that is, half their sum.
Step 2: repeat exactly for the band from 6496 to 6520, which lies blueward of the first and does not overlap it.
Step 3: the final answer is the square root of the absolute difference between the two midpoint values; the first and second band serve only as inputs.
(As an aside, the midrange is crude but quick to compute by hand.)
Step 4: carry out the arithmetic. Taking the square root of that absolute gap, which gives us 0.07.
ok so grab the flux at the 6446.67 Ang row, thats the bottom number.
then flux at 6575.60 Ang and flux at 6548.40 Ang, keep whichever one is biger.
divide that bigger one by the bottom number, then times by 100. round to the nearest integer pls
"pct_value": 97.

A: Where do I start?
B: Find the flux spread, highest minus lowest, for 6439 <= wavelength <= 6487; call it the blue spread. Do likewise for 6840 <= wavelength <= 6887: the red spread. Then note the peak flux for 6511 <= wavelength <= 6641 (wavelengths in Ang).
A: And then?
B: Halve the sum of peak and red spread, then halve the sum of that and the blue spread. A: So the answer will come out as 17.36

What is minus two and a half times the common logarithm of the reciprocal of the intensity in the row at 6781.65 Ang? 4.414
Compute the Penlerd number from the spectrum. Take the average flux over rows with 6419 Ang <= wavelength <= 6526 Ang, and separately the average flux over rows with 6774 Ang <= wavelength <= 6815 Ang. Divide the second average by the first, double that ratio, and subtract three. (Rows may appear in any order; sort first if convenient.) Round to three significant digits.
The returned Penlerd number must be -1.08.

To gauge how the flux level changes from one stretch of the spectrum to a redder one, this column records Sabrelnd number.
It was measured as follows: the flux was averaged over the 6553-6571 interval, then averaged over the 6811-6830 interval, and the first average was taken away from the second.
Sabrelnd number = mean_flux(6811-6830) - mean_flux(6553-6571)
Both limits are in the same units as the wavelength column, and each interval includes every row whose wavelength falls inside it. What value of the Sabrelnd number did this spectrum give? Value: 2.5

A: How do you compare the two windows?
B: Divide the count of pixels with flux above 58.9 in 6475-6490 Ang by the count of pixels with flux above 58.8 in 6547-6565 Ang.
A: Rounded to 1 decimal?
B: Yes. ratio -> 2.5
